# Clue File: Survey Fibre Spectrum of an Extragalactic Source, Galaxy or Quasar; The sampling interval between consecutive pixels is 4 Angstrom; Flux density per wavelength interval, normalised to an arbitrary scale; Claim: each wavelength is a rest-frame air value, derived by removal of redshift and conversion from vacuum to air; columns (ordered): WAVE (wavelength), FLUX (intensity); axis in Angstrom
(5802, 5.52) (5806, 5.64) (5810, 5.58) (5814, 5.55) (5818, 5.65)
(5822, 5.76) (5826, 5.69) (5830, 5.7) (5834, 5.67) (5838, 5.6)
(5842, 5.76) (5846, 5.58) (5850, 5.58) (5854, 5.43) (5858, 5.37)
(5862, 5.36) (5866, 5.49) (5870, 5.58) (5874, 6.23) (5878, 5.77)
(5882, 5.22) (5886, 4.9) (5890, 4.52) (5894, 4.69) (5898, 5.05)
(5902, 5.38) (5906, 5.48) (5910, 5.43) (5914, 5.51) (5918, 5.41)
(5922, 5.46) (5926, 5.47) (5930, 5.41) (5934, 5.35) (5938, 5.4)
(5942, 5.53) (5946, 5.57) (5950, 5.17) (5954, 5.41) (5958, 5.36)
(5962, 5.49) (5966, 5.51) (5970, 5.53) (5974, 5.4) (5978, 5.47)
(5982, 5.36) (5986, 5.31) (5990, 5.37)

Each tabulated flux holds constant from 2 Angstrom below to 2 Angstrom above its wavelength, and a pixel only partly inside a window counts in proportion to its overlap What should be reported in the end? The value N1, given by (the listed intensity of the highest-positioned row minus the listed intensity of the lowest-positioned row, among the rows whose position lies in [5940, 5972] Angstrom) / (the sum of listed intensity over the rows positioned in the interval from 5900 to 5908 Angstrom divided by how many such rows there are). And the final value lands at 0.000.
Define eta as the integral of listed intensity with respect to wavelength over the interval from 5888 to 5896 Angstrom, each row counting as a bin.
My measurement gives 37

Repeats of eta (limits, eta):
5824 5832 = 46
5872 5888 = 88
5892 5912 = 104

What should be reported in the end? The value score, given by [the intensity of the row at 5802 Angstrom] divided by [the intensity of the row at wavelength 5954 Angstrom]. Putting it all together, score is 1.02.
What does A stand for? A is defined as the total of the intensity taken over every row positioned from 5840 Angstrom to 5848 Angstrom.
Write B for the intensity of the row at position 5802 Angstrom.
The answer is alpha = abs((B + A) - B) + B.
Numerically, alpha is 16.9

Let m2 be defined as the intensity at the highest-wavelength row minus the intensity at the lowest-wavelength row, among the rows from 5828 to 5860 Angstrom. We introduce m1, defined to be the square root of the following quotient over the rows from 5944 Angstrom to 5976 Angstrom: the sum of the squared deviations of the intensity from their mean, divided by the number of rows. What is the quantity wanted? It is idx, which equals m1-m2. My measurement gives 0.4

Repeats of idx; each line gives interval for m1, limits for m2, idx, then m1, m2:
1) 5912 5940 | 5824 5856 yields 0.3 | 0.05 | -0.26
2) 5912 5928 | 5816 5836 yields 0.0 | 0.04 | 0.02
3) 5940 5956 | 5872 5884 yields 1.2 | 0.16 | -1.01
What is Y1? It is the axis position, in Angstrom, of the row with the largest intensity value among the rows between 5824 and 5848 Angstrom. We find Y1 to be 5842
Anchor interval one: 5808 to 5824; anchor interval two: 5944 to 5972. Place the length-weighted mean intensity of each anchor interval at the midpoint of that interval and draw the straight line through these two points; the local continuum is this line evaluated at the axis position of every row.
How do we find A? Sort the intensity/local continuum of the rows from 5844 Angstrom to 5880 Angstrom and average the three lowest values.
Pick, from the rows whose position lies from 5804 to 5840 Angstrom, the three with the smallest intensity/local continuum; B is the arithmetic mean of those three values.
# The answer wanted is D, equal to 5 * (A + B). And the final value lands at 9.8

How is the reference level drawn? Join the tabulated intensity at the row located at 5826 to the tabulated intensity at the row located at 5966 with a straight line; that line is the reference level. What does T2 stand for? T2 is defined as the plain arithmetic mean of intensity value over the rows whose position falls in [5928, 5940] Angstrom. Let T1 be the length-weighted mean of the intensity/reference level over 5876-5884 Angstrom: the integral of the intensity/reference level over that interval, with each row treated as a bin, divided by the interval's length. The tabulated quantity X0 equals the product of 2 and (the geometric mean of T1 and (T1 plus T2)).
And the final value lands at 4.99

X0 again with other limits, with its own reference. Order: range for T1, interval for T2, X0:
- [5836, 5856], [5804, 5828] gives 5.12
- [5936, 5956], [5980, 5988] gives 4.97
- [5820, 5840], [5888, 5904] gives 4.86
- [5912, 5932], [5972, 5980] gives 5.01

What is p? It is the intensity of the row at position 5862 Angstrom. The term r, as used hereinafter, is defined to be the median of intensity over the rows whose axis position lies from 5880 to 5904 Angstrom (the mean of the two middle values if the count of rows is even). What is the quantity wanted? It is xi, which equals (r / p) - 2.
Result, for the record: -1.07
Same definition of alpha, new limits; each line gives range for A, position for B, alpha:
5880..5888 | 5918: 15.5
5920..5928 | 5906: 16.4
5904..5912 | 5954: 16.3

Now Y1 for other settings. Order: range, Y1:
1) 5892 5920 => 5914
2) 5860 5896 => 5874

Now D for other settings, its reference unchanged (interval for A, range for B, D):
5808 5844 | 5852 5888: 9.6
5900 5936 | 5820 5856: 9.8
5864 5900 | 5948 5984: 9.1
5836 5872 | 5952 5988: 9.8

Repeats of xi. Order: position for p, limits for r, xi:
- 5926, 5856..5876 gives -1.00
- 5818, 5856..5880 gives -1.02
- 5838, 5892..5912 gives -1.04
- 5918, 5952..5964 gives -1.00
